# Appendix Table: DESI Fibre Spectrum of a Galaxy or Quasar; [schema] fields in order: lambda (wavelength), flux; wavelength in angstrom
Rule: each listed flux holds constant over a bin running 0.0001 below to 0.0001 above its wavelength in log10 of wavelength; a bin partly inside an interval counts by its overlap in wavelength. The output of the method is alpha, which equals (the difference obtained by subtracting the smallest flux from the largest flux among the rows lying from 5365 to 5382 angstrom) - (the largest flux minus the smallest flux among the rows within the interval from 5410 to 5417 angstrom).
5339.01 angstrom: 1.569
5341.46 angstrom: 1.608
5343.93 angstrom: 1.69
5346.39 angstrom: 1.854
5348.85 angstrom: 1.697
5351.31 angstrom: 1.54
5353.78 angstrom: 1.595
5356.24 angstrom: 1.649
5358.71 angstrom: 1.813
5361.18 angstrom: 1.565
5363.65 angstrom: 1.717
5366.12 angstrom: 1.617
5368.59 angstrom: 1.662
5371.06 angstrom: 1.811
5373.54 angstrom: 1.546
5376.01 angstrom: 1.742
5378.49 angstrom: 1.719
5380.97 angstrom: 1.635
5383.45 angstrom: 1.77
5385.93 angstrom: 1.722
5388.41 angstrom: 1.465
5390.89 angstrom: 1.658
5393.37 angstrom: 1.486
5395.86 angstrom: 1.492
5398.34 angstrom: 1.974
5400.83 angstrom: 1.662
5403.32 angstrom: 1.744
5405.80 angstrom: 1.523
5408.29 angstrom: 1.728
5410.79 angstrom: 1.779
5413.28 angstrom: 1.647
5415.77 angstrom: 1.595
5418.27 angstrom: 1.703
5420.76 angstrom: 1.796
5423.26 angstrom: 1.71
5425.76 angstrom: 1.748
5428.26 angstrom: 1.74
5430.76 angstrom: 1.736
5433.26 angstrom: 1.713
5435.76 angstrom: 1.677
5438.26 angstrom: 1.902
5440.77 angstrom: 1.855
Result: 0.081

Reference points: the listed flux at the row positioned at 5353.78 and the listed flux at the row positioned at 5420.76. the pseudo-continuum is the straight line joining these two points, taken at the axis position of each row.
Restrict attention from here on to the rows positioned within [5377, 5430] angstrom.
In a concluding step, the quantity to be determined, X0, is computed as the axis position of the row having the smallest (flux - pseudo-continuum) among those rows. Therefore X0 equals 5388.41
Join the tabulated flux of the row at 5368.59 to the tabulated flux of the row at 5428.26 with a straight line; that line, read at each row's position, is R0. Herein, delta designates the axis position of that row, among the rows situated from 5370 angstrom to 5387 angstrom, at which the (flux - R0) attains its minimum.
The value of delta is 5373.54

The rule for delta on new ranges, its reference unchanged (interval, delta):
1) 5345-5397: 5388.41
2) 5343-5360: 5351.31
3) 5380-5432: 5388.41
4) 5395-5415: 5395.86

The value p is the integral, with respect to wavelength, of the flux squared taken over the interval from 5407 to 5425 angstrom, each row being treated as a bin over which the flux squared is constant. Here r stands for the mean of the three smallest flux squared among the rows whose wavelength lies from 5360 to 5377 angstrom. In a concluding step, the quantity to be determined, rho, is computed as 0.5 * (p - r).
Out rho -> 25.1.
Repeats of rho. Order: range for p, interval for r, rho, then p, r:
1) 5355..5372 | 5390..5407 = 23.2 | 48.6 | 2.3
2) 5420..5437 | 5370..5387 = 24.1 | 50.9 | 2.7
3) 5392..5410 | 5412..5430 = 23.7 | 50.2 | 2.7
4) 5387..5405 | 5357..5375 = 23.2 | 48.8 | 2.5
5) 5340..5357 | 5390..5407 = 22.4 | 47.1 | 2.3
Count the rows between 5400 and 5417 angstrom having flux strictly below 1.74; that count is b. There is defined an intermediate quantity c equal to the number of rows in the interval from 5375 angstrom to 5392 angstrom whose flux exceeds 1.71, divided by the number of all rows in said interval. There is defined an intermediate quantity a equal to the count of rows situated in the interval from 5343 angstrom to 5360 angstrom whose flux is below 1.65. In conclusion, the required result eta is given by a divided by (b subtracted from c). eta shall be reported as -0.68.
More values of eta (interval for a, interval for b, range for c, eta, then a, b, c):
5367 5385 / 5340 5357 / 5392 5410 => -0.36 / 2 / 6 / 0.43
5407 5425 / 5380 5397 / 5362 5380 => -0.37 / 2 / 6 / 0.57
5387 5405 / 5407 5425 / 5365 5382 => -0.66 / 3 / 5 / 0.43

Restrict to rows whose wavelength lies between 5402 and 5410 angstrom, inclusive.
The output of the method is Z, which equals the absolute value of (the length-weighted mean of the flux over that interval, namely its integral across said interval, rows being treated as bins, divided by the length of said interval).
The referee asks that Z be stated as 1.67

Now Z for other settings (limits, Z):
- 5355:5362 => 1.68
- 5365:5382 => 1.68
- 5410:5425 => 1.70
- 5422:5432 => 1.73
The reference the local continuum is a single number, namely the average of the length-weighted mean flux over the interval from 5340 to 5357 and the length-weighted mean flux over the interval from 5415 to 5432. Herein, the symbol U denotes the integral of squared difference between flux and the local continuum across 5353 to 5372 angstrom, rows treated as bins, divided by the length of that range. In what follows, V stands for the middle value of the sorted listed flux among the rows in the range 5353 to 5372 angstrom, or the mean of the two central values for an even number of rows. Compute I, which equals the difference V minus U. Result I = 1.65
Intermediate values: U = 0.0078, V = 1.66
